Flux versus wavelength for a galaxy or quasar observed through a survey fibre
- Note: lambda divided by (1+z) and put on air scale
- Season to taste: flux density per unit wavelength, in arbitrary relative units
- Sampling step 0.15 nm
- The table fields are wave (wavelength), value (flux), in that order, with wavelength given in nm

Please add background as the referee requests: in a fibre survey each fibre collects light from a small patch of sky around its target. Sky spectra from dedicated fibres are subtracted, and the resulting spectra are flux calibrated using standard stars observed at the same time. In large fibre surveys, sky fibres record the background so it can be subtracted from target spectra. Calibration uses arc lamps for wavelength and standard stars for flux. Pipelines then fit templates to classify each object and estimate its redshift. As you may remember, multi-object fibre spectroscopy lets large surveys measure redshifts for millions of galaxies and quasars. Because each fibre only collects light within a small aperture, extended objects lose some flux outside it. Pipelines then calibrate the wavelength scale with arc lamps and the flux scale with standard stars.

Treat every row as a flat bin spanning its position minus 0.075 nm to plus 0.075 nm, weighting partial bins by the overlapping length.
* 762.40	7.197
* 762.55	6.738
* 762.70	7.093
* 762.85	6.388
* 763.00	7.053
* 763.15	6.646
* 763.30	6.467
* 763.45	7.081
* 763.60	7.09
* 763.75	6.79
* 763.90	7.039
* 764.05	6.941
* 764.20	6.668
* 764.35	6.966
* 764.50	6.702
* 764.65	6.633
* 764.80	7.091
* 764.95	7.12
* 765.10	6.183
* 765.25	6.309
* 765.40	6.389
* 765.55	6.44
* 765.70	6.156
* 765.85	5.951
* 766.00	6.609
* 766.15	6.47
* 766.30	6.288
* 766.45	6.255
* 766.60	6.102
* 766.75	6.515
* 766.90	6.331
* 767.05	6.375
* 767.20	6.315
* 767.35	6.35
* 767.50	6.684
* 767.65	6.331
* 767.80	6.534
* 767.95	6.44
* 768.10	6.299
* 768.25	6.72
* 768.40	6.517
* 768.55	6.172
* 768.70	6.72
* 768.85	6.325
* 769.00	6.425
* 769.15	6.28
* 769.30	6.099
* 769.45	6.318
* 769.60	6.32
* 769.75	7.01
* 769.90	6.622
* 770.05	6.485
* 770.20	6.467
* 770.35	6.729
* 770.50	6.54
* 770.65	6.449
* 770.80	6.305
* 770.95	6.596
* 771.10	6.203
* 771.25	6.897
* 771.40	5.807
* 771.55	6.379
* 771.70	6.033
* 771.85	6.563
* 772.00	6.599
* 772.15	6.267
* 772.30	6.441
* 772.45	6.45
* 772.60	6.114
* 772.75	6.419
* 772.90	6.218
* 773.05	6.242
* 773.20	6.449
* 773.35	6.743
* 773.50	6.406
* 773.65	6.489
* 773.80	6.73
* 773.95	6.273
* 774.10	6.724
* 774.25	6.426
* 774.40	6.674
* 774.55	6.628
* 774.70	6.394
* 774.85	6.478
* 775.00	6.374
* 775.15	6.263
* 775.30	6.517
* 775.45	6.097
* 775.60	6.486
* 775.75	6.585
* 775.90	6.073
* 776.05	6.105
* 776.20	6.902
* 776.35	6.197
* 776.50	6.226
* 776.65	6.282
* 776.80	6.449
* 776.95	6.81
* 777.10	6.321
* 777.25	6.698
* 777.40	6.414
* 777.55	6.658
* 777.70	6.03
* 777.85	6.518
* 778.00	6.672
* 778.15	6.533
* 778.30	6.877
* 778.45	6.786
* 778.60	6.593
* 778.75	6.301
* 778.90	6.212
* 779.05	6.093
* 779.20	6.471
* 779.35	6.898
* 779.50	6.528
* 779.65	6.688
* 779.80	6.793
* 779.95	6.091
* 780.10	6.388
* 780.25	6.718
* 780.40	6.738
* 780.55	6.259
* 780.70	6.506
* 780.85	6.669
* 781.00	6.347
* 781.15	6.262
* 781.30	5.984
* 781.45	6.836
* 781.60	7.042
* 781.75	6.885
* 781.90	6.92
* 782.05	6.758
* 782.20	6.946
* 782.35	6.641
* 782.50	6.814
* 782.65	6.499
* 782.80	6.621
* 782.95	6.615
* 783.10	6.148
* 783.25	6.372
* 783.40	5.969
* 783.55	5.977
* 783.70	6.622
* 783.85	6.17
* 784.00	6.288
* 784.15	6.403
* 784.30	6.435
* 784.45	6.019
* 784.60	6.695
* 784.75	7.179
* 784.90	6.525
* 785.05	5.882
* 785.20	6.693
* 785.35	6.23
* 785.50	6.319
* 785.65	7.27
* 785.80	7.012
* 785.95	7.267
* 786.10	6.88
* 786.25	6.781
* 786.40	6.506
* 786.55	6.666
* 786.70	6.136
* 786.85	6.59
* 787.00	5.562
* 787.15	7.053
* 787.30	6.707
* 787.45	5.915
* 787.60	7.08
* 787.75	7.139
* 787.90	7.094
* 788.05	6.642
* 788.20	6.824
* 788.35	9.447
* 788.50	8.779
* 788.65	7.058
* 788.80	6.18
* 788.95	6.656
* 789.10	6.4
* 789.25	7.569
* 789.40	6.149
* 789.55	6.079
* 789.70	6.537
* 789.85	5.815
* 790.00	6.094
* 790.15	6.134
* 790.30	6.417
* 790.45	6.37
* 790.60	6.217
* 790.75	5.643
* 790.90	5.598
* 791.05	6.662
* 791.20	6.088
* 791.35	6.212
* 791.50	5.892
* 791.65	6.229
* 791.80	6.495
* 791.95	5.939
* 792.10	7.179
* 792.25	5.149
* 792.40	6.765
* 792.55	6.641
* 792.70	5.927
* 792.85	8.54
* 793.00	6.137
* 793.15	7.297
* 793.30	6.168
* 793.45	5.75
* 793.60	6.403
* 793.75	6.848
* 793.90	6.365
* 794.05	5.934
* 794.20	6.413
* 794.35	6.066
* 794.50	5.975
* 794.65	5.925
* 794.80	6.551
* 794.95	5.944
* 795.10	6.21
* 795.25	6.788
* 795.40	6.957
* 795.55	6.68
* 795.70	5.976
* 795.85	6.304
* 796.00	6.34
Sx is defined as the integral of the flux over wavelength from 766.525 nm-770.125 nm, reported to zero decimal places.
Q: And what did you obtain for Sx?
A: 23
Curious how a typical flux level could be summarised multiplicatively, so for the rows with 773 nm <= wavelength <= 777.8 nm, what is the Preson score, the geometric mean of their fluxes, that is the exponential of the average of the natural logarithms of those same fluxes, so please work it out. 6.44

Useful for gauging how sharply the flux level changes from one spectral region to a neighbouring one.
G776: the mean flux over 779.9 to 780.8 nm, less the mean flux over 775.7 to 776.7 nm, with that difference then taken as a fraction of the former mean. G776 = 0.02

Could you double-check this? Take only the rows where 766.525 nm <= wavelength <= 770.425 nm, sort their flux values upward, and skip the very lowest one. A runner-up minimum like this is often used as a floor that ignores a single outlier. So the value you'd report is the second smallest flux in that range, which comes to 6.102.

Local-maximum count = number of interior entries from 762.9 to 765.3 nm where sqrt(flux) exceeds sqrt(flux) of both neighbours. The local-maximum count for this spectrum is 4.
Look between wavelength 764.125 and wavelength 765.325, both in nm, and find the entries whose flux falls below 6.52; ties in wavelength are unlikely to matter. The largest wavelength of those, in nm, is 765.25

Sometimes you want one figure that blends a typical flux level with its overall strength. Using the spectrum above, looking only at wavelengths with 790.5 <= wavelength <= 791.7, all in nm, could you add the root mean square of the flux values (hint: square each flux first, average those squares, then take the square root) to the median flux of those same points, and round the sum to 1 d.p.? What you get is 12.2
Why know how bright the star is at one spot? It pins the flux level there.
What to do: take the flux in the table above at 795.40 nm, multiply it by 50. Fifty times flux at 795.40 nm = 348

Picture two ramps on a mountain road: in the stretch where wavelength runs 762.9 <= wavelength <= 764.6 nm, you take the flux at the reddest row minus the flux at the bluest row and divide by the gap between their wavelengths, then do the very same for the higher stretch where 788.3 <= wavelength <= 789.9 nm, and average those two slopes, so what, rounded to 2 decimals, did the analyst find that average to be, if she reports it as -1.33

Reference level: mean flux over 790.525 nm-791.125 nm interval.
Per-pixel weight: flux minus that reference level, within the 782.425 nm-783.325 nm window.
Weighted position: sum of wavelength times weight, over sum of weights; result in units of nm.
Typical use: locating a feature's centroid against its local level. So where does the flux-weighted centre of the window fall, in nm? 782.79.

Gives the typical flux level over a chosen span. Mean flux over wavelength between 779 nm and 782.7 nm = 6.6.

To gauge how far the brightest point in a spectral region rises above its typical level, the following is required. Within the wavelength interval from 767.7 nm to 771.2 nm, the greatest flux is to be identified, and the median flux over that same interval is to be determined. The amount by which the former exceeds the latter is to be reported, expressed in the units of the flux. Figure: 0.56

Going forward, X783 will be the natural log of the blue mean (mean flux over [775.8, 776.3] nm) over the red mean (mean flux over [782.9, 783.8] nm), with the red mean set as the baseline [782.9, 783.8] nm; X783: 0.01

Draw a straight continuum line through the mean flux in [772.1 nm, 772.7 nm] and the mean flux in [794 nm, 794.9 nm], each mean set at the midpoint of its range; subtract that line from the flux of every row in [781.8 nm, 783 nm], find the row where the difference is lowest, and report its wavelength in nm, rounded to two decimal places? 782.65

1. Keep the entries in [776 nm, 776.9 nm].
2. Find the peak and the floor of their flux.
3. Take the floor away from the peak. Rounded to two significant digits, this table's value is 0.80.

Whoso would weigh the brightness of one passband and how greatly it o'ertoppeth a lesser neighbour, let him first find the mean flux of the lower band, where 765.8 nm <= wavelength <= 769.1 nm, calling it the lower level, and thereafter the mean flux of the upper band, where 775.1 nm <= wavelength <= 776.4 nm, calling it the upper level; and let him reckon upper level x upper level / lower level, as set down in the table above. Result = 6.3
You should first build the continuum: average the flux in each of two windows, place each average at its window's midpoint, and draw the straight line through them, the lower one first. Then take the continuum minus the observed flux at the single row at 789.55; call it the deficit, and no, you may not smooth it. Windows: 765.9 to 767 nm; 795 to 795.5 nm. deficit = 0.5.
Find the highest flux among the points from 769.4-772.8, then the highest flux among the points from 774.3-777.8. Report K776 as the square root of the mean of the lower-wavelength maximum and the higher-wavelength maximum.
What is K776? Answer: 2.64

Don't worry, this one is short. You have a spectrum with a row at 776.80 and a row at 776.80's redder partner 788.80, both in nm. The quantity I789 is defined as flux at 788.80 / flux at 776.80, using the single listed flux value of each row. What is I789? 0.96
